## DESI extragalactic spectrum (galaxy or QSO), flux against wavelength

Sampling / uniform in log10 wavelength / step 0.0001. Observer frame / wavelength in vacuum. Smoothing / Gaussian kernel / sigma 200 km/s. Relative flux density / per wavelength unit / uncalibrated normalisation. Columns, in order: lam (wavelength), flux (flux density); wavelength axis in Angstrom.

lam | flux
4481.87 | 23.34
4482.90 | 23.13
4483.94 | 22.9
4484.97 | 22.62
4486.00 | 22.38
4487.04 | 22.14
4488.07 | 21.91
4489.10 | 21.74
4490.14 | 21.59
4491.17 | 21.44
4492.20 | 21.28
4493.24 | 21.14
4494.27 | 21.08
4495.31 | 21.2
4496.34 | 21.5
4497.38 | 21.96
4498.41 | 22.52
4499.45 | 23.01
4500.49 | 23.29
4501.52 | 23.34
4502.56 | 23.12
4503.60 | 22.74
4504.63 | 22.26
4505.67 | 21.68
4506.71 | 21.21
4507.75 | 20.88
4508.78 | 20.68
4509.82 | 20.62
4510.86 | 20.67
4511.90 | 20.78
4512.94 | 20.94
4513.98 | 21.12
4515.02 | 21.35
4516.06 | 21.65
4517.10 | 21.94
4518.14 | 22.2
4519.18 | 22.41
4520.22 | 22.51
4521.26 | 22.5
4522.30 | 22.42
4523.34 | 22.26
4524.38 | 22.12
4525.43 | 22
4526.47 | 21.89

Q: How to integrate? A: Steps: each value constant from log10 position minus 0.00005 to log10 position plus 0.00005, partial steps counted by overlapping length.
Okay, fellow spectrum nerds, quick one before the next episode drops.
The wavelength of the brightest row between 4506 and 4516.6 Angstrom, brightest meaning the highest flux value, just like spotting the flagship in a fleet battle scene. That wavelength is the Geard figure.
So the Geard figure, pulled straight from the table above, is 4516.06 Angstrom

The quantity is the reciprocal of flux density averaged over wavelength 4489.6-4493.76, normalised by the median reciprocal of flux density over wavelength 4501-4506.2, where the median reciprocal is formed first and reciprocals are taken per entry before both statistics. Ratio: 1.06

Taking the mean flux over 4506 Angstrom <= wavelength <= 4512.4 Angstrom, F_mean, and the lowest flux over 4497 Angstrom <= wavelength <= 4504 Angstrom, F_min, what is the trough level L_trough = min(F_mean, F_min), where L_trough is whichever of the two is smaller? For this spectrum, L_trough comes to 20.8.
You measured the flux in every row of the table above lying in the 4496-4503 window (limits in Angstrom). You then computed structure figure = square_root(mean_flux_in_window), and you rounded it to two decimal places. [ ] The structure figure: 4.76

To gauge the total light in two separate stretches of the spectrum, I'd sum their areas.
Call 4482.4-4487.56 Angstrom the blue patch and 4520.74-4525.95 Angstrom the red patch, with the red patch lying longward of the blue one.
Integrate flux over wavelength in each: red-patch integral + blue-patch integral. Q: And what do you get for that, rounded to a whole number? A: 233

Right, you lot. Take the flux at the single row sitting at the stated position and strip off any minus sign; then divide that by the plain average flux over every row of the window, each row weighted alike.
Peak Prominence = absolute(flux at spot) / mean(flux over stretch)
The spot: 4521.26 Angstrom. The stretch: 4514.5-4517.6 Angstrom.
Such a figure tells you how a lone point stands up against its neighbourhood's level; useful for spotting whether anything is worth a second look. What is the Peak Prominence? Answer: 1.04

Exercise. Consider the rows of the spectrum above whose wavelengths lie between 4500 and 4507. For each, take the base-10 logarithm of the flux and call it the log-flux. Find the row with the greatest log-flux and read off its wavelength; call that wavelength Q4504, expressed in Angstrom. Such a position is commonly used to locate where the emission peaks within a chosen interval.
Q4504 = 4501.52 Angstrom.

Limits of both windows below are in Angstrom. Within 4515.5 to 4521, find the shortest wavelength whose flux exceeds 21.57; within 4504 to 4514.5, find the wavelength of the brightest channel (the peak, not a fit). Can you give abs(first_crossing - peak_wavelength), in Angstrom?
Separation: 11.4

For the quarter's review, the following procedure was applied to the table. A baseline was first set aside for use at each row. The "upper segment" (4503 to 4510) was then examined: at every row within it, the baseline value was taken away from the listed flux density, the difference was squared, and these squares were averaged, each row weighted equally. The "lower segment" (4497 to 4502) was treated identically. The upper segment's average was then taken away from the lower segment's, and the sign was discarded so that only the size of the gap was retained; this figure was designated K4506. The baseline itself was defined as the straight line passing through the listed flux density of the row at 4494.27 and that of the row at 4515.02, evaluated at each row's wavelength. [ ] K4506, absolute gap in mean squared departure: 2.4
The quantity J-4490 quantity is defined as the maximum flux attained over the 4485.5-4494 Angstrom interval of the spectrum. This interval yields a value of 22.38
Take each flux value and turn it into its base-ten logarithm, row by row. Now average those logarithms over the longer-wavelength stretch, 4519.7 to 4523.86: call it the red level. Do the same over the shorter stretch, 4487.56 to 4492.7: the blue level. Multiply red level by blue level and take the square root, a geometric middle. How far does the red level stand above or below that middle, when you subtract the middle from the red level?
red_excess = 0.008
